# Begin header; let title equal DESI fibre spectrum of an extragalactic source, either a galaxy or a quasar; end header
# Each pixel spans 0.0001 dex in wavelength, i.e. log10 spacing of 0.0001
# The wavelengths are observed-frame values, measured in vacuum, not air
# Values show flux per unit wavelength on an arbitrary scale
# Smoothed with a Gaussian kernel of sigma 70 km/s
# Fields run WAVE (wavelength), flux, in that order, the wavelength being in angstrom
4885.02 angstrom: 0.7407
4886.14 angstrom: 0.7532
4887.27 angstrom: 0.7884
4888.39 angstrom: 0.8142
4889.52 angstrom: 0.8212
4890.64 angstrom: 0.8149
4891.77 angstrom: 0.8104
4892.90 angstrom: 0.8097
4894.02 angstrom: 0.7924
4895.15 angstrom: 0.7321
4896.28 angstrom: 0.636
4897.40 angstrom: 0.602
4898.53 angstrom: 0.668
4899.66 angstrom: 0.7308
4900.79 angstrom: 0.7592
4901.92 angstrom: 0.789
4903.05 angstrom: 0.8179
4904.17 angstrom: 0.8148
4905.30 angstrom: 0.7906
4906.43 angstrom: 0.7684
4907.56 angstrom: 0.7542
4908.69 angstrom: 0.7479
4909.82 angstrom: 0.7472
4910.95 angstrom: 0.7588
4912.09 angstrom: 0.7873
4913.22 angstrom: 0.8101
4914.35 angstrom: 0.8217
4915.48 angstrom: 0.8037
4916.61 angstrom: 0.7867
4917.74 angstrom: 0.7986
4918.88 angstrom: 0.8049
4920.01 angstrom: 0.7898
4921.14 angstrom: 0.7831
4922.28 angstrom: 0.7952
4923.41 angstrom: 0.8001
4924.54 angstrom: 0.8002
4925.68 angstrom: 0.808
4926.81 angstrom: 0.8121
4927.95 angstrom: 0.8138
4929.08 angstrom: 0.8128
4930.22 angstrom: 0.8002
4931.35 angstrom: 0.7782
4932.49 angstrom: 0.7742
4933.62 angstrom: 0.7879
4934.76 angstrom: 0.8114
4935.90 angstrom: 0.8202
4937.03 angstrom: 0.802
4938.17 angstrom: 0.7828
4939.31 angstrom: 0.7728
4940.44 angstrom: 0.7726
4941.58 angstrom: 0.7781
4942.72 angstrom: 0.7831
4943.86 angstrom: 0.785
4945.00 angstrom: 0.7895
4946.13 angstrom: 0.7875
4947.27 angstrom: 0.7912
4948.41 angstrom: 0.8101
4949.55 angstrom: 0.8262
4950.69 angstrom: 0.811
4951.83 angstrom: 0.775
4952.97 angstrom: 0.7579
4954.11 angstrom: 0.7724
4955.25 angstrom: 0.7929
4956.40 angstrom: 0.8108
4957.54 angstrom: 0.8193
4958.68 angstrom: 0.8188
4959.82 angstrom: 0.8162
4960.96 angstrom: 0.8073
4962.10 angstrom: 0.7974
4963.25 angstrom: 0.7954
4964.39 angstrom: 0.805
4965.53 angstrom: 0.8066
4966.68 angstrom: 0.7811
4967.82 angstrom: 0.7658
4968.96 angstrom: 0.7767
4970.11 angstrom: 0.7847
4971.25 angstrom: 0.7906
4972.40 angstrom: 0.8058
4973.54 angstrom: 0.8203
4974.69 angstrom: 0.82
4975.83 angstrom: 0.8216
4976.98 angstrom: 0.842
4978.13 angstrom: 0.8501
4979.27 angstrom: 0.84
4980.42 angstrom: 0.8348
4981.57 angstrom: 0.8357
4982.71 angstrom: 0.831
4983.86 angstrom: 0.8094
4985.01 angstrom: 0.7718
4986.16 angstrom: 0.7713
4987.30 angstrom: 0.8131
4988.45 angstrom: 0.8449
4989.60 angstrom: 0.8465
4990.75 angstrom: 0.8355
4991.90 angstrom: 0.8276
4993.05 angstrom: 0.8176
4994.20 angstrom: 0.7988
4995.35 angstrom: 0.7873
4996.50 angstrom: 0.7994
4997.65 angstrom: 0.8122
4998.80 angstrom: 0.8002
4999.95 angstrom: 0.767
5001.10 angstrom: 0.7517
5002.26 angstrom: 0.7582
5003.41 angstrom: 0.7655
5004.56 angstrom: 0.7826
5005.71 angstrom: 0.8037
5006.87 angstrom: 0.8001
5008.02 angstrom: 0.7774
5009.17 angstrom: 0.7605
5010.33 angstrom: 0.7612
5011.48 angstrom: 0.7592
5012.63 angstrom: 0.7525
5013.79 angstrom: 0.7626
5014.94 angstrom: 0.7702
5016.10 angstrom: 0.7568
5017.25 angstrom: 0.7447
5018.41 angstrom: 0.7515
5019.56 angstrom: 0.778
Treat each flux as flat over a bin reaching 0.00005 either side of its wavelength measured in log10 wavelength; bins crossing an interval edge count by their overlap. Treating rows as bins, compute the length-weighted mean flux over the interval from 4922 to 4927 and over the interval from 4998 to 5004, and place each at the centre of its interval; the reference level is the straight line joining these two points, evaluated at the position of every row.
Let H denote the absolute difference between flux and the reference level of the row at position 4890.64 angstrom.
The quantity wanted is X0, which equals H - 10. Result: -10.00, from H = 0.004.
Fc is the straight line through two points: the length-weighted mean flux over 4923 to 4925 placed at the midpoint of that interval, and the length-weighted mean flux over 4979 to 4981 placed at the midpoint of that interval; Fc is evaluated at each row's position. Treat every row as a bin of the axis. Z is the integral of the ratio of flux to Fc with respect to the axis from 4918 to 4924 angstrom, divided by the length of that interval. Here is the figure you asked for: 0.99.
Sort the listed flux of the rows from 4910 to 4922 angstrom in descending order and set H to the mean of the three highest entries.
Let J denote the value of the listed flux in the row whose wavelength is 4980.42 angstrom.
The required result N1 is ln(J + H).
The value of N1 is 0.499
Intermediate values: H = 0.812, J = 0.8348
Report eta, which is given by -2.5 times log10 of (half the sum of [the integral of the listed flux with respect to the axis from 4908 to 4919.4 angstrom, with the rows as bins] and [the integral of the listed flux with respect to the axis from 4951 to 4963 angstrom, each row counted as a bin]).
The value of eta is -2.42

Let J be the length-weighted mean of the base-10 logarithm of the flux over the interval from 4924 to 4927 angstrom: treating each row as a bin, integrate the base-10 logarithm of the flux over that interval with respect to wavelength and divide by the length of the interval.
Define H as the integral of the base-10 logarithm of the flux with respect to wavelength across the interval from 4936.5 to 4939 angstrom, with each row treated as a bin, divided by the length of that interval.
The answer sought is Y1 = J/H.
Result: 0.92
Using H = -0.102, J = -0.0935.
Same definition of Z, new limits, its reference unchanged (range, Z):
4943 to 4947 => 0.97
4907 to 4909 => 0.95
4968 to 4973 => 0.95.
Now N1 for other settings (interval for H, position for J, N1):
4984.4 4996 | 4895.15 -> 0.454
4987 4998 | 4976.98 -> 0.521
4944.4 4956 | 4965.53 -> 0.484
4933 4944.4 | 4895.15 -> 0.434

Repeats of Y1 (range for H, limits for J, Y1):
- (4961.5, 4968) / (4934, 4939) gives 0.95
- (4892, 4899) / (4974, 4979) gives 0.53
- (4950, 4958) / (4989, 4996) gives 0.86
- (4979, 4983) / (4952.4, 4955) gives 1.46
